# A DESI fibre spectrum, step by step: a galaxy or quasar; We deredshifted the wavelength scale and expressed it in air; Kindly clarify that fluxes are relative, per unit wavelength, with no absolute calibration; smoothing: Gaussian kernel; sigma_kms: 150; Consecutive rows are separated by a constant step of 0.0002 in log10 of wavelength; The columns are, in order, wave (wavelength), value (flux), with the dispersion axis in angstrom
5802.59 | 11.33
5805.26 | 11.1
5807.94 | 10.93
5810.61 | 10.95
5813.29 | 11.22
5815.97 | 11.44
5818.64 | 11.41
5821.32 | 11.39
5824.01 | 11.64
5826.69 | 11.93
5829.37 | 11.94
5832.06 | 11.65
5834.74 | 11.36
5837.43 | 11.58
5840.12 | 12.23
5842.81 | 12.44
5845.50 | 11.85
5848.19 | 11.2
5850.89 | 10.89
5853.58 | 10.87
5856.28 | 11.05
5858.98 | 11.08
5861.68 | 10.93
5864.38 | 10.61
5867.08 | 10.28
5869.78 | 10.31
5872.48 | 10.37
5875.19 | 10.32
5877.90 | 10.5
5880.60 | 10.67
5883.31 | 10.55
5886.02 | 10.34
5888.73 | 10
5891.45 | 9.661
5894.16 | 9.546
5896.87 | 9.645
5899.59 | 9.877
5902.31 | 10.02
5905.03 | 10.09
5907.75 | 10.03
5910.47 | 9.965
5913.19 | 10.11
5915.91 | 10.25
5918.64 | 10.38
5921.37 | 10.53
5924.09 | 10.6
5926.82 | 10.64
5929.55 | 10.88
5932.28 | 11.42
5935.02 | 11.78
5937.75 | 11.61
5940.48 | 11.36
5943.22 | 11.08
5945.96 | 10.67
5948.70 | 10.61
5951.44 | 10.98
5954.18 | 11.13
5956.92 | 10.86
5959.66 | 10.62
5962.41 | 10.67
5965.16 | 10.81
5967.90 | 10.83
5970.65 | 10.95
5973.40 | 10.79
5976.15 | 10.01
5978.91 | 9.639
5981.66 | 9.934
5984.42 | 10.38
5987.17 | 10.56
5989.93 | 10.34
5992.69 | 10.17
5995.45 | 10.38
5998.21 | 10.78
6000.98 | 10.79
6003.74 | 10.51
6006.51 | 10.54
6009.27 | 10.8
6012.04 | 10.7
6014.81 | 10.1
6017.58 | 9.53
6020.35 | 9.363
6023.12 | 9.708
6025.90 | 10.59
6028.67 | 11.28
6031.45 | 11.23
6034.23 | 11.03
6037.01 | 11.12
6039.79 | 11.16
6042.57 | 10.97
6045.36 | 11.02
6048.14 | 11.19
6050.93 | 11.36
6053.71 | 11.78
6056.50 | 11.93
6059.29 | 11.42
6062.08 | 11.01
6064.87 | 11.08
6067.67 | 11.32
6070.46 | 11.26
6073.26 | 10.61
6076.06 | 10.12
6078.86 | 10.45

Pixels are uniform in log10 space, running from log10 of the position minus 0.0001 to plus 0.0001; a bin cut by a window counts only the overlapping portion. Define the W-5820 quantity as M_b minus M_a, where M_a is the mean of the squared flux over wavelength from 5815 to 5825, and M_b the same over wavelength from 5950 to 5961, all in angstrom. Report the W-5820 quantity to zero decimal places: -13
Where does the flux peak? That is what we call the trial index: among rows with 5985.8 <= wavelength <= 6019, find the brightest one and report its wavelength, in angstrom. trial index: 6009.27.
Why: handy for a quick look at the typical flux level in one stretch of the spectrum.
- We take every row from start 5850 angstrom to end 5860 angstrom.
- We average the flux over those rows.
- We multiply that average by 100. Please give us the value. 1097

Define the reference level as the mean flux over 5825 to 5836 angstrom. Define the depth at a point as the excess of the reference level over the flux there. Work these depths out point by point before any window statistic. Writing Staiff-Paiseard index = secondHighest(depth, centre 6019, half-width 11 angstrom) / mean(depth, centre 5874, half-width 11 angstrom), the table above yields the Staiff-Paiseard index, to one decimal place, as 1.7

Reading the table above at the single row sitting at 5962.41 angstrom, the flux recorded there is 10.67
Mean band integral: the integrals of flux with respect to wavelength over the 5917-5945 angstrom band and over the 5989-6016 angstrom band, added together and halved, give 296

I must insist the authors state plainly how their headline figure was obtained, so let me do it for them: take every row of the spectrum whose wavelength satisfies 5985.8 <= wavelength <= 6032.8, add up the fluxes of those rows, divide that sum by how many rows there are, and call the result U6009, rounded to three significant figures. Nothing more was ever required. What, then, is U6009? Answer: 10.4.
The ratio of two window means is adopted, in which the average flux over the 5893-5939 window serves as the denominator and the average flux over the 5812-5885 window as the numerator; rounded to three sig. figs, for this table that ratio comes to 1.07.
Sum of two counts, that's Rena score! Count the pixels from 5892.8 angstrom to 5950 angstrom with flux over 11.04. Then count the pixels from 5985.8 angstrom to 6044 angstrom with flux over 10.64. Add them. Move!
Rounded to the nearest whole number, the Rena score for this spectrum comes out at 15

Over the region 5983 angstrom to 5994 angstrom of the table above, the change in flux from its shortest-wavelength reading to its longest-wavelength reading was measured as -0.2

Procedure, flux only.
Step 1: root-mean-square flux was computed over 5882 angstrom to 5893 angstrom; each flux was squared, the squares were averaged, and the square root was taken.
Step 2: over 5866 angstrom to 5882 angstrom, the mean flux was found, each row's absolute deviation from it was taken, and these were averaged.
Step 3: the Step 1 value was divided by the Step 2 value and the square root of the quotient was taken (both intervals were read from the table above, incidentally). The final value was 9.3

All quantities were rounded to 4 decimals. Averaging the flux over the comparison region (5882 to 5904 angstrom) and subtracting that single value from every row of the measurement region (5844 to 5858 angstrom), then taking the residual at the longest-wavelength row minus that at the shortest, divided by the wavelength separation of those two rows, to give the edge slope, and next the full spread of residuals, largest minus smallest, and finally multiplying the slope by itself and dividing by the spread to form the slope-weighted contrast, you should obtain 0.0056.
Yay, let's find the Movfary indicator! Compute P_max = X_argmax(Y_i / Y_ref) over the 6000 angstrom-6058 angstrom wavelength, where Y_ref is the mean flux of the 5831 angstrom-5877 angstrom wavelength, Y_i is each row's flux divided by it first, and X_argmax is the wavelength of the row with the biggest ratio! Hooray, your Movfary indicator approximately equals 6056.50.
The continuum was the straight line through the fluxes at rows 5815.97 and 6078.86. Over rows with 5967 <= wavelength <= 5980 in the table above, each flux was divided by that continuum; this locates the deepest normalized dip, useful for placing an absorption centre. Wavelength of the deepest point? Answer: 5978.91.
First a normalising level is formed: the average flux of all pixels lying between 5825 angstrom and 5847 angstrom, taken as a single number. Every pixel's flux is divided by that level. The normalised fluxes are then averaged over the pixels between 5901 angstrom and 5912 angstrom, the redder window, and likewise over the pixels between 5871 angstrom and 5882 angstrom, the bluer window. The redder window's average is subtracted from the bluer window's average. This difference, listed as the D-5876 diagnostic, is 0.037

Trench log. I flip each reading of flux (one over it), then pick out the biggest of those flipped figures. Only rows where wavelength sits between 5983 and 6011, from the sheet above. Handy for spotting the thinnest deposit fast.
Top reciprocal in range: 0.098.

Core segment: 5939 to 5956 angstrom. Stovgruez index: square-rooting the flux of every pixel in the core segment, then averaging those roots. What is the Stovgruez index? 3.31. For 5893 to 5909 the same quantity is 3.14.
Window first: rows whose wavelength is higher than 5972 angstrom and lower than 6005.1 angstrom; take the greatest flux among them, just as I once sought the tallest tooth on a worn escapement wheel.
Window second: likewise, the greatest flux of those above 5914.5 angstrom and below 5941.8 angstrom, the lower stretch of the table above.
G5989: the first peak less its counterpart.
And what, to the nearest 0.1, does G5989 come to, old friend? -1.0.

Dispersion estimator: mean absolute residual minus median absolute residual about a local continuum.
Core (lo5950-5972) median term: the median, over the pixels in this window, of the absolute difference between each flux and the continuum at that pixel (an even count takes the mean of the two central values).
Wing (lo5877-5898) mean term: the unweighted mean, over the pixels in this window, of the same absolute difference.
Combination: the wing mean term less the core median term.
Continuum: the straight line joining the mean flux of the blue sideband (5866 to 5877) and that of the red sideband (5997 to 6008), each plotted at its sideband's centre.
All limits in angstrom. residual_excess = 0.13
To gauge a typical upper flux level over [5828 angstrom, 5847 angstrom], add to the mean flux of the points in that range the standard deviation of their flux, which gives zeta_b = 12.2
